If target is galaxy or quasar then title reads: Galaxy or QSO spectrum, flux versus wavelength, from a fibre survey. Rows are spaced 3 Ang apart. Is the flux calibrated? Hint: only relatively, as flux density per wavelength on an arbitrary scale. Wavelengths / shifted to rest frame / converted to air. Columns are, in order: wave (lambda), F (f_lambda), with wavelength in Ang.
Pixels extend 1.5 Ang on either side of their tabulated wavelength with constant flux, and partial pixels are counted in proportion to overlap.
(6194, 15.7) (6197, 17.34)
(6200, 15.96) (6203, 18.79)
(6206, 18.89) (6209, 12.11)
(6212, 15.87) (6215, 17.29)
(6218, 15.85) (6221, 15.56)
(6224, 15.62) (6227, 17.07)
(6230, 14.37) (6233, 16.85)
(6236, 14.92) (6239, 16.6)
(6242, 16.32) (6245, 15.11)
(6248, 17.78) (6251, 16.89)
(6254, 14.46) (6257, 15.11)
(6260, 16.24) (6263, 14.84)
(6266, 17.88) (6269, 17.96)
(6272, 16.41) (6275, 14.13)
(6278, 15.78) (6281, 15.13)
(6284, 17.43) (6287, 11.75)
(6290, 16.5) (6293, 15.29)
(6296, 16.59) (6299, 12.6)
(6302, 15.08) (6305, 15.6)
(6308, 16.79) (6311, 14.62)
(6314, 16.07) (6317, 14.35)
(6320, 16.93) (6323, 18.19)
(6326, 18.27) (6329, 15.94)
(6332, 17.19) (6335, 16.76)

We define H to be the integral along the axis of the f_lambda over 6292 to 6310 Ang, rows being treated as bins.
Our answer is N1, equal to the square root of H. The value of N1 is 16.6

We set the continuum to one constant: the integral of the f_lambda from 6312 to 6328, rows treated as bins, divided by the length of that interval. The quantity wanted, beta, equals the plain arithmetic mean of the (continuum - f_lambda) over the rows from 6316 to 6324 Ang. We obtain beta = 0.2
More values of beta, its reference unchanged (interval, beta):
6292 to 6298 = 0.7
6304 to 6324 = 0.6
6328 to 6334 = 0.1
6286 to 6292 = 2.5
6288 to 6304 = 1.5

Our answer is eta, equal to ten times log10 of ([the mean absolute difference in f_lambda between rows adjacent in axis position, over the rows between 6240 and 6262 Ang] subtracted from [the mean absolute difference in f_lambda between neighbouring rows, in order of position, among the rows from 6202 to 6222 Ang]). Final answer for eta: -1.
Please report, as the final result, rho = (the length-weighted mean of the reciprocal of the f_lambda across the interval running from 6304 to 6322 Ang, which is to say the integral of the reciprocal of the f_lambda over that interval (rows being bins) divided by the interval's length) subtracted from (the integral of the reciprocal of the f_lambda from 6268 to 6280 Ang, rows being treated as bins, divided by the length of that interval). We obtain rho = 0.000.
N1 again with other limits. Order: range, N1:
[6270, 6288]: 16.6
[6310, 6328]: 17.2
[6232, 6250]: 17.1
